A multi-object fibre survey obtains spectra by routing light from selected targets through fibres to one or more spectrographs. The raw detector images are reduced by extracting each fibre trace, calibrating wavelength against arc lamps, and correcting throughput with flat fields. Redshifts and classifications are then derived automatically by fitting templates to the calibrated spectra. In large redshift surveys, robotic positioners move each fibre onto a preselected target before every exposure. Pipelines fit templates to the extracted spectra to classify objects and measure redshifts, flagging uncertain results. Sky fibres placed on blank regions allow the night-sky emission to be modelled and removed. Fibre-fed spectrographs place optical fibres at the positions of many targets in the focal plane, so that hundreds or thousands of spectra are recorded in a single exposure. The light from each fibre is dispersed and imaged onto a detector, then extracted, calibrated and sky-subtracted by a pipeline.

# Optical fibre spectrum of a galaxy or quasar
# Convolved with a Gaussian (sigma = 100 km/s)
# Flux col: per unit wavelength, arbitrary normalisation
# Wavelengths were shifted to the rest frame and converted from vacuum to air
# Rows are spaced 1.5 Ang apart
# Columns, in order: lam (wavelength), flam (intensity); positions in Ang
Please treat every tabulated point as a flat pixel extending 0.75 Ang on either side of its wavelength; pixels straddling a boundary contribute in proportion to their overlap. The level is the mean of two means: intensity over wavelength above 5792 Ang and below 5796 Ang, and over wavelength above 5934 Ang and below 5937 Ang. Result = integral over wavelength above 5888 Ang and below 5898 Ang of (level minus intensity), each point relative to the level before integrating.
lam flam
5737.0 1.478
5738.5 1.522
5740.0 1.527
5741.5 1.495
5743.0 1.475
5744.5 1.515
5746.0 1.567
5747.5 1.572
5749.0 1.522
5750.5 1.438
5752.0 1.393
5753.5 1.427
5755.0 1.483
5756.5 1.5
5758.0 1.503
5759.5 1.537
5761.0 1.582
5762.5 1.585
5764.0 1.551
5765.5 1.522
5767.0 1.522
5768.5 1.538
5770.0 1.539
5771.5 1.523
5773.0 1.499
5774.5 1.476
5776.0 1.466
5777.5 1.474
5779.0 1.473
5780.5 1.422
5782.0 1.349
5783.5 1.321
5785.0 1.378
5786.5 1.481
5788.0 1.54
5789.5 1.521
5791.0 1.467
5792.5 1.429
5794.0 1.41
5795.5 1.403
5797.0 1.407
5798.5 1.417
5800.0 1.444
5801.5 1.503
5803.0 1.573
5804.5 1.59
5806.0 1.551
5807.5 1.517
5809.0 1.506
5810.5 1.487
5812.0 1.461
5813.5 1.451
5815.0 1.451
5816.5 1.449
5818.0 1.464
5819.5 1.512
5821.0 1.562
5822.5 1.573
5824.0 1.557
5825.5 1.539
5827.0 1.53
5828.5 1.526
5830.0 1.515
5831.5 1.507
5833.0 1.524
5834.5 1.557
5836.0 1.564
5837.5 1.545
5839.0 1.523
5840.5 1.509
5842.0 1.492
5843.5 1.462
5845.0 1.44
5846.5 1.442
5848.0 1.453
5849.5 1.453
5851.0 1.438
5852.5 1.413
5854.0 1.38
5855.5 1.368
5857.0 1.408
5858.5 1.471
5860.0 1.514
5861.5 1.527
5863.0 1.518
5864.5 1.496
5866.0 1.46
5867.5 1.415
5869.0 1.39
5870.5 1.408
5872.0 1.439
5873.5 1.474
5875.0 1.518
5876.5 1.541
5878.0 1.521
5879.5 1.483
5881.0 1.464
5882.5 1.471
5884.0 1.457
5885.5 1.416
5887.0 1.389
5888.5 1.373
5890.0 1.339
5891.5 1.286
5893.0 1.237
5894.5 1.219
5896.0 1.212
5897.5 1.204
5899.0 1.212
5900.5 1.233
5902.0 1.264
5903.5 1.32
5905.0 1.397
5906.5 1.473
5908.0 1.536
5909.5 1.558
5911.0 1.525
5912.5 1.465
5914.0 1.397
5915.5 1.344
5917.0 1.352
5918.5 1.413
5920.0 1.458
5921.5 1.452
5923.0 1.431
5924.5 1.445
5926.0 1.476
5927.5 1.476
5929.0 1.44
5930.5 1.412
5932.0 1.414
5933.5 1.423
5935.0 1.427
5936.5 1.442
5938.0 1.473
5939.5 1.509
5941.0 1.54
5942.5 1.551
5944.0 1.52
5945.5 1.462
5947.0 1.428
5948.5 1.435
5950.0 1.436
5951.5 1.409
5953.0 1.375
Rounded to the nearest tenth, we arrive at 1.6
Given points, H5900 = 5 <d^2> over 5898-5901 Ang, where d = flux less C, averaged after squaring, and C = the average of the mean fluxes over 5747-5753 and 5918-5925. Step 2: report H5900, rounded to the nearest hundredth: 0.28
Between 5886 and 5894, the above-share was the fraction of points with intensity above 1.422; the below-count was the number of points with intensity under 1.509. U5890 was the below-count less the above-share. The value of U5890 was 5.0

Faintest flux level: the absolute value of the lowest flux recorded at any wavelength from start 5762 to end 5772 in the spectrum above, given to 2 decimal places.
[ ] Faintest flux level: 1.52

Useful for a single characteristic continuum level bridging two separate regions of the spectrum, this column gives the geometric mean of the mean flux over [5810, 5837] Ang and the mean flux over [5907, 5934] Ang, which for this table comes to 1.48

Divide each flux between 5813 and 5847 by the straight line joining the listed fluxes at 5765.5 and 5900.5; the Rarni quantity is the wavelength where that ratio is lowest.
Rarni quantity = 5813.5 Ang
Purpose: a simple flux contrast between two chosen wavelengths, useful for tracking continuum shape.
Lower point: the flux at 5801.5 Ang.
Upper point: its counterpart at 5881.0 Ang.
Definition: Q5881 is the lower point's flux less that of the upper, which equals 0.04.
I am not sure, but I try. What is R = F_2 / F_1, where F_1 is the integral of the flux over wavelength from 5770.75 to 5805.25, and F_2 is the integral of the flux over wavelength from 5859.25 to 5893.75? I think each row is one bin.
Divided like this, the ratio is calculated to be 0.99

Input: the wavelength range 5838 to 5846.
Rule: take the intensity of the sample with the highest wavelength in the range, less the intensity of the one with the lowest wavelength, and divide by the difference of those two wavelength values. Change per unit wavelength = -0.014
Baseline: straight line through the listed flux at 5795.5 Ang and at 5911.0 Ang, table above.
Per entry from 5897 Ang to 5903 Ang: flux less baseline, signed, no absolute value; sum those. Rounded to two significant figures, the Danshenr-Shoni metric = -1.1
